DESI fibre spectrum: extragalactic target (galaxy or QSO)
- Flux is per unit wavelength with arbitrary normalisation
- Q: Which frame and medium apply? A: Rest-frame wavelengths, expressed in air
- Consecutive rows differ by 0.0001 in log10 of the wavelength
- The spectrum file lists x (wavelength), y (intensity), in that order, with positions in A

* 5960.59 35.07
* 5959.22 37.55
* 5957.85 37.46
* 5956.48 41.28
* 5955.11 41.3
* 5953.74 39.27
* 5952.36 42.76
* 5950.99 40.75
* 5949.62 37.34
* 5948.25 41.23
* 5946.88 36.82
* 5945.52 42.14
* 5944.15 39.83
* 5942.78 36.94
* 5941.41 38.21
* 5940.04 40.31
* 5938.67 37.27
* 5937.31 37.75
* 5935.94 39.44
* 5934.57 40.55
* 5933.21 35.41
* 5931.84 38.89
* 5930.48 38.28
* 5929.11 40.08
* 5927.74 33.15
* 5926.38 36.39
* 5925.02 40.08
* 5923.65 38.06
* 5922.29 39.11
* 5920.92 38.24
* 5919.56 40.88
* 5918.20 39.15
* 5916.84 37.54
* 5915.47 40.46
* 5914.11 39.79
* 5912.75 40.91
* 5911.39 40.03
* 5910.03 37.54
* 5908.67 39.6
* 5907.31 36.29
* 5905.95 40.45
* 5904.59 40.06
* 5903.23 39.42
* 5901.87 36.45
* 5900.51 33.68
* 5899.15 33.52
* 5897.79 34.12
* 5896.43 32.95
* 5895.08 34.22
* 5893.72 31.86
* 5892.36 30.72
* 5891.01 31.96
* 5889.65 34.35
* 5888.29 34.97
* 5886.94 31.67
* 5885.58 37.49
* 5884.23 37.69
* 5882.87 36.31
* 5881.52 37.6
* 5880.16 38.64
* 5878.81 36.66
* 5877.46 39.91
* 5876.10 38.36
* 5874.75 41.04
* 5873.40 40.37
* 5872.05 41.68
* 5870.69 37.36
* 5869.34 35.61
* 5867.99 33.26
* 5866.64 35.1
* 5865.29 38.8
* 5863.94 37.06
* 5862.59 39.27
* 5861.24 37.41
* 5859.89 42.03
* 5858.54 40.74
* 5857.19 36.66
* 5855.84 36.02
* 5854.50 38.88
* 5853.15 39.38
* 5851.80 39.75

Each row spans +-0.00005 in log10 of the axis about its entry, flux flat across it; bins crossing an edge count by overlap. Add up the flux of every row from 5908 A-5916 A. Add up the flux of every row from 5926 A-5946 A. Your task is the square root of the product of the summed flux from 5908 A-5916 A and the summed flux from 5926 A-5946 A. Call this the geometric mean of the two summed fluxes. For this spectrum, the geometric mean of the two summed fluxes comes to 370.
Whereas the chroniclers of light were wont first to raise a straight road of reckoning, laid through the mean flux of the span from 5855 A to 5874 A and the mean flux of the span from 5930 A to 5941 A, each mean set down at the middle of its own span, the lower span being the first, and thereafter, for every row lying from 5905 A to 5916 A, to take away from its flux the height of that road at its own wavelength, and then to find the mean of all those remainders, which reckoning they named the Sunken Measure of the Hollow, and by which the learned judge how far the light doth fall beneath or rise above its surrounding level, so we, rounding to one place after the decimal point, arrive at 1.1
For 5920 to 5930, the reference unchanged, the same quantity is -0.5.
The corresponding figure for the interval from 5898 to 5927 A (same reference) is 0.1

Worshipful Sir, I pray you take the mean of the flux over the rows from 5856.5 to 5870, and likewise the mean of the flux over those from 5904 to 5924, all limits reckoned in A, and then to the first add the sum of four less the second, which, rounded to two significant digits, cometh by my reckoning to 2.4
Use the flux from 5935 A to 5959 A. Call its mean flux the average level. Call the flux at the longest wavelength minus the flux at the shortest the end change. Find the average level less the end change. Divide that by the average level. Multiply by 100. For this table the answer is 105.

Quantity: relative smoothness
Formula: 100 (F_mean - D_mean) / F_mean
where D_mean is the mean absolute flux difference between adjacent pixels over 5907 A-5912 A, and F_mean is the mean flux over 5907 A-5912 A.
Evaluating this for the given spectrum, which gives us 93.2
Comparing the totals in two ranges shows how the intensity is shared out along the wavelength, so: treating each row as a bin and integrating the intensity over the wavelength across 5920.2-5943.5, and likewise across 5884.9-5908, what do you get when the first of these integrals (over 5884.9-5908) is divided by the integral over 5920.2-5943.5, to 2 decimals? 0.91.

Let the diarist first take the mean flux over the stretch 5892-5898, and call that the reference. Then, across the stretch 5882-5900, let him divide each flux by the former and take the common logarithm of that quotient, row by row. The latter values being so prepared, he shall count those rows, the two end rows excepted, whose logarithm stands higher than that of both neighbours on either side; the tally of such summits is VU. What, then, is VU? 4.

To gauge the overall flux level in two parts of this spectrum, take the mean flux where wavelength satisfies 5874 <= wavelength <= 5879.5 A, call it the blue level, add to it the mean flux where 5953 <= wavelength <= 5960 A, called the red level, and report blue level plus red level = 78.4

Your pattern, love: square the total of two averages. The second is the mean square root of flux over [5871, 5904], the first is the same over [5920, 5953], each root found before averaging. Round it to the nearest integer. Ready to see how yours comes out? 149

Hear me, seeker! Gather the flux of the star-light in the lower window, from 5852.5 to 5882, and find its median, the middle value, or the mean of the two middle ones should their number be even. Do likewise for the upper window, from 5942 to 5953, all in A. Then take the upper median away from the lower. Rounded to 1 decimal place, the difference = -1.8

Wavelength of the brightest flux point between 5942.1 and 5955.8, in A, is 5952.36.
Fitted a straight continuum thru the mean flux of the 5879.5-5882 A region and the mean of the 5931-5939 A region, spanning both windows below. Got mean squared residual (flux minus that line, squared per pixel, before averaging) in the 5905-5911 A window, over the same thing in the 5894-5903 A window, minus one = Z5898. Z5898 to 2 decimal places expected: -0.84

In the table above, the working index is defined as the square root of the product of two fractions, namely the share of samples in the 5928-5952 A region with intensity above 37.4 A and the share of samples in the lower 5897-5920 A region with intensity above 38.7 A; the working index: 0.64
